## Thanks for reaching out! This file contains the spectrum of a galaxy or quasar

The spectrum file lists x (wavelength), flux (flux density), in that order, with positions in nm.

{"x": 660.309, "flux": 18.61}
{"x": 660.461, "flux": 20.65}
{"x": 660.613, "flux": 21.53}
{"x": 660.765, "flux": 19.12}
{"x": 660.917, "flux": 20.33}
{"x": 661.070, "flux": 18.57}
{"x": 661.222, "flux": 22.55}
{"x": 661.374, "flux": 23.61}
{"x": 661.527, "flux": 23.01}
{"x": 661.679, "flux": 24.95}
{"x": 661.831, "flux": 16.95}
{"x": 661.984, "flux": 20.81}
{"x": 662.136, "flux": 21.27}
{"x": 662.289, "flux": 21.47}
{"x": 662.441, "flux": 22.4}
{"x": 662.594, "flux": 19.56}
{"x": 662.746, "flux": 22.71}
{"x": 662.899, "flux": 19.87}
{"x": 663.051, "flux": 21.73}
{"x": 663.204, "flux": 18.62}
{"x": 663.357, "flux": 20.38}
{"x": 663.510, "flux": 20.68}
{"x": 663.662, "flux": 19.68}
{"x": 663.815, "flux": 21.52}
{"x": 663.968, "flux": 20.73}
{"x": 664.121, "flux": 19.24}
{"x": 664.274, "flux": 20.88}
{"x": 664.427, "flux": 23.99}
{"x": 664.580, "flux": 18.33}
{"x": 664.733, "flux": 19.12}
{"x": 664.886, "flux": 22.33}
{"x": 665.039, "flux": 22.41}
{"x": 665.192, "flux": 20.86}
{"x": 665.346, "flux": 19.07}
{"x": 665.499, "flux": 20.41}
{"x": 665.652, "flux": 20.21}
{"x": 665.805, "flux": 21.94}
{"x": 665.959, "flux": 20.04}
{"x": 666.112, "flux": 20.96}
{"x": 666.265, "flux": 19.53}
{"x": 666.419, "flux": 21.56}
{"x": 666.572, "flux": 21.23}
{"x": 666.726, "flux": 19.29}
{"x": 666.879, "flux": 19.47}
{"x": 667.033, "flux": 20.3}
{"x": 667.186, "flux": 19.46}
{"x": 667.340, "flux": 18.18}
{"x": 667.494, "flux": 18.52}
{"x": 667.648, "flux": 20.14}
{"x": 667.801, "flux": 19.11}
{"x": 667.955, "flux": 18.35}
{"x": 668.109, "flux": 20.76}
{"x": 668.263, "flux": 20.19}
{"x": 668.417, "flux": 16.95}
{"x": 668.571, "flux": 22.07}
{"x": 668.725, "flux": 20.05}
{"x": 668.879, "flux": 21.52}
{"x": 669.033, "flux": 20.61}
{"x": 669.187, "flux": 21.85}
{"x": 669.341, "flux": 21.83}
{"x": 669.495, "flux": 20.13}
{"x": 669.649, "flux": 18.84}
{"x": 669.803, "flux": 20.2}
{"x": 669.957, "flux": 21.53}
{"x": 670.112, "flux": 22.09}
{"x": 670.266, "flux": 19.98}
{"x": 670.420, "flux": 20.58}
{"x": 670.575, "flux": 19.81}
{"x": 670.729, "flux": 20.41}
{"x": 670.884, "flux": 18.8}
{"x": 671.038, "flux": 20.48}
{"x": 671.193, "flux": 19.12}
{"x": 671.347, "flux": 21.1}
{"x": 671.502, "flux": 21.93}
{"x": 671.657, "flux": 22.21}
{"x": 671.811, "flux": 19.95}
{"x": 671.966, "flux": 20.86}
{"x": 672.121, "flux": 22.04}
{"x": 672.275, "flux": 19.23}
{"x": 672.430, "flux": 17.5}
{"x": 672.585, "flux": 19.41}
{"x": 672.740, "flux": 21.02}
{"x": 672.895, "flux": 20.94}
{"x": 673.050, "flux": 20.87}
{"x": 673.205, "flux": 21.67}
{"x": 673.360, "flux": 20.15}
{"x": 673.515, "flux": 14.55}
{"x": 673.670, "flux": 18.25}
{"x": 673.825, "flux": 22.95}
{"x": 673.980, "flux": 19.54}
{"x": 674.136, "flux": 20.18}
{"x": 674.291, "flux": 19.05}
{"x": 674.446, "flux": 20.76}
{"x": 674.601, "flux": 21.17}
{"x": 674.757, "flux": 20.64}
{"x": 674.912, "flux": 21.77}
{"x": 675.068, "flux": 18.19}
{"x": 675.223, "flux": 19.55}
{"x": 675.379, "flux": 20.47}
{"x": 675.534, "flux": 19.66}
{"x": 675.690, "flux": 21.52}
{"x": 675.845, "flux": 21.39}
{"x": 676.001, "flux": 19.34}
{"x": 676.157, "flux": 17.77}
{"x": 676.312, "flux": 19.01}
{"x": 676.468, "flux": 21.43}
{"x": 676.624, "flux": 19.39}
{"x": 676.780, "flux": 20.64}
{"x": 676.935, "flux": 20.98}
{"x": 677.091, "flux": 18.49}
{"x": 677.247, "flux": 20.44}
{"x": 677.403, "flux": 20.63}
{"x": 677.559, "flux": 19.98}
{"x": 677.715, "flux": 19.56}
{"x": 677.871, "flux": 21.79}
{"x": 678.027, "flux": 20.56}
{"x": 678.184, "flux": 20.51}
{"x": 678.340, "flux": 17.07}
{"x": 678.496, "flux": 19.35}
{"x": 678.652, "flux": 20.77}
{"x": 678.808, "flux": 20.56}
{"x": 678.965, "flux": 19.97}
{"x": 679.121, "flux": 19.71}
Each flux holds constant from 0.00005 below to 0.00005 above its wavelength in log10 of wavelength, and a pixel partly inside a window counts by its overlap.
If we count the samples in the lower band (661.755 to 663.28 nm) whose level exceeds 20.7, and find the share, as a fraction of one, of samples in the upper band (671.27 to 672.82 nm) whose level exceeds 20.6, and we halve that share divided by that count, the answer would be 0.050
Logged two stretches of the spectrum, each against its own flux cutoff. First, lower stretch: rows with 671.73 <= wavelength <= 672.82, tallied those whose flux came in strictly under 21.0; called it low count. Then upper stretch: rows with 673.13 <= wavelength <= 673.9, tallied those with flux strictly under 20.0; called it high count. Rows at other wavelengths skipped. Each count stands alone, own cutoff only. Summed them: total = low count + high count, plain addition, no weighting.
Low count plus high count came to 7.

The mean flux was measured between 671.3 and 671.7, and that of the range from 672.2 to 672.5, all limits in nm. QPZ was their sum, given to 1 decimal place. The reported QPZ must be 40.1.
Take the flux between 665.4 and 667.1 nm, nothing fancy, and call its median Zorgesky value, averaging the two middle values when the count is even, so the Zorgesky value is 20.3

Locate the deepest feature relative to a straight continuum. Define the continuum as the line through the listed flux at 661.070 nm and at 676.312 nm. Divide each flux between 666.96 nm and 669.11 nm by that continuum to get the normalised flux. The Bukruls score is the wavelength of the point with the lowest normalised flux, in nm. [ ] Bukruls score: 668.417 nm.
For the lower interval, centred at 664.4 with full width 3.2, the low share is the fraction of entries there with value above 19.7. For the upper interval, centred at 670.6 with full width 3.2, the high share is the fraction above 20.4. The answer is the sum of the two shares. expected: 1.33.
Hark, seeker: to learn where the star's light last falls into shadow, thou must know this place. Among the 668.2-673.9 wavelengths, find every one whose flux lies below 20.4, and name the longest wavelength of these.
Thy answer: 673.670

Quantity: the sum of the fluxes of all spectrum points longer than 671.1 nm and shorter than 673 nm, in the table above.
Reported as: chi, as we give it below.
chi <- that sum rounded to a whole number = 245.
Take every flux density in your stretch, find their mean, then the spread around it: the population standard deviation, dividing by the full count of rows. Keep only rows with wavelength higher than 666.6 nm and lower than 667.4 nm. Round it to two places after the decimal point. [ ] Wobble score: 0.68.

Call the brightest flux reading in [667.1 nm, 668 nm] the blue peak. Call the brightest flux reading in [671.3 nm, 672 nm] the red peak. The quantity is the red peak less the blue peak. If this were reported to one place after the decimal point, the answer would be 2.1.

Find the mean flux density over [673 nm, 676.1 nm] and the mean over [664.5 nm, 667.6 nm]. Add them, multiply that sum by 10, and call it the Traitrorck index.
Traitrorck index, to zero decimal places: 402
